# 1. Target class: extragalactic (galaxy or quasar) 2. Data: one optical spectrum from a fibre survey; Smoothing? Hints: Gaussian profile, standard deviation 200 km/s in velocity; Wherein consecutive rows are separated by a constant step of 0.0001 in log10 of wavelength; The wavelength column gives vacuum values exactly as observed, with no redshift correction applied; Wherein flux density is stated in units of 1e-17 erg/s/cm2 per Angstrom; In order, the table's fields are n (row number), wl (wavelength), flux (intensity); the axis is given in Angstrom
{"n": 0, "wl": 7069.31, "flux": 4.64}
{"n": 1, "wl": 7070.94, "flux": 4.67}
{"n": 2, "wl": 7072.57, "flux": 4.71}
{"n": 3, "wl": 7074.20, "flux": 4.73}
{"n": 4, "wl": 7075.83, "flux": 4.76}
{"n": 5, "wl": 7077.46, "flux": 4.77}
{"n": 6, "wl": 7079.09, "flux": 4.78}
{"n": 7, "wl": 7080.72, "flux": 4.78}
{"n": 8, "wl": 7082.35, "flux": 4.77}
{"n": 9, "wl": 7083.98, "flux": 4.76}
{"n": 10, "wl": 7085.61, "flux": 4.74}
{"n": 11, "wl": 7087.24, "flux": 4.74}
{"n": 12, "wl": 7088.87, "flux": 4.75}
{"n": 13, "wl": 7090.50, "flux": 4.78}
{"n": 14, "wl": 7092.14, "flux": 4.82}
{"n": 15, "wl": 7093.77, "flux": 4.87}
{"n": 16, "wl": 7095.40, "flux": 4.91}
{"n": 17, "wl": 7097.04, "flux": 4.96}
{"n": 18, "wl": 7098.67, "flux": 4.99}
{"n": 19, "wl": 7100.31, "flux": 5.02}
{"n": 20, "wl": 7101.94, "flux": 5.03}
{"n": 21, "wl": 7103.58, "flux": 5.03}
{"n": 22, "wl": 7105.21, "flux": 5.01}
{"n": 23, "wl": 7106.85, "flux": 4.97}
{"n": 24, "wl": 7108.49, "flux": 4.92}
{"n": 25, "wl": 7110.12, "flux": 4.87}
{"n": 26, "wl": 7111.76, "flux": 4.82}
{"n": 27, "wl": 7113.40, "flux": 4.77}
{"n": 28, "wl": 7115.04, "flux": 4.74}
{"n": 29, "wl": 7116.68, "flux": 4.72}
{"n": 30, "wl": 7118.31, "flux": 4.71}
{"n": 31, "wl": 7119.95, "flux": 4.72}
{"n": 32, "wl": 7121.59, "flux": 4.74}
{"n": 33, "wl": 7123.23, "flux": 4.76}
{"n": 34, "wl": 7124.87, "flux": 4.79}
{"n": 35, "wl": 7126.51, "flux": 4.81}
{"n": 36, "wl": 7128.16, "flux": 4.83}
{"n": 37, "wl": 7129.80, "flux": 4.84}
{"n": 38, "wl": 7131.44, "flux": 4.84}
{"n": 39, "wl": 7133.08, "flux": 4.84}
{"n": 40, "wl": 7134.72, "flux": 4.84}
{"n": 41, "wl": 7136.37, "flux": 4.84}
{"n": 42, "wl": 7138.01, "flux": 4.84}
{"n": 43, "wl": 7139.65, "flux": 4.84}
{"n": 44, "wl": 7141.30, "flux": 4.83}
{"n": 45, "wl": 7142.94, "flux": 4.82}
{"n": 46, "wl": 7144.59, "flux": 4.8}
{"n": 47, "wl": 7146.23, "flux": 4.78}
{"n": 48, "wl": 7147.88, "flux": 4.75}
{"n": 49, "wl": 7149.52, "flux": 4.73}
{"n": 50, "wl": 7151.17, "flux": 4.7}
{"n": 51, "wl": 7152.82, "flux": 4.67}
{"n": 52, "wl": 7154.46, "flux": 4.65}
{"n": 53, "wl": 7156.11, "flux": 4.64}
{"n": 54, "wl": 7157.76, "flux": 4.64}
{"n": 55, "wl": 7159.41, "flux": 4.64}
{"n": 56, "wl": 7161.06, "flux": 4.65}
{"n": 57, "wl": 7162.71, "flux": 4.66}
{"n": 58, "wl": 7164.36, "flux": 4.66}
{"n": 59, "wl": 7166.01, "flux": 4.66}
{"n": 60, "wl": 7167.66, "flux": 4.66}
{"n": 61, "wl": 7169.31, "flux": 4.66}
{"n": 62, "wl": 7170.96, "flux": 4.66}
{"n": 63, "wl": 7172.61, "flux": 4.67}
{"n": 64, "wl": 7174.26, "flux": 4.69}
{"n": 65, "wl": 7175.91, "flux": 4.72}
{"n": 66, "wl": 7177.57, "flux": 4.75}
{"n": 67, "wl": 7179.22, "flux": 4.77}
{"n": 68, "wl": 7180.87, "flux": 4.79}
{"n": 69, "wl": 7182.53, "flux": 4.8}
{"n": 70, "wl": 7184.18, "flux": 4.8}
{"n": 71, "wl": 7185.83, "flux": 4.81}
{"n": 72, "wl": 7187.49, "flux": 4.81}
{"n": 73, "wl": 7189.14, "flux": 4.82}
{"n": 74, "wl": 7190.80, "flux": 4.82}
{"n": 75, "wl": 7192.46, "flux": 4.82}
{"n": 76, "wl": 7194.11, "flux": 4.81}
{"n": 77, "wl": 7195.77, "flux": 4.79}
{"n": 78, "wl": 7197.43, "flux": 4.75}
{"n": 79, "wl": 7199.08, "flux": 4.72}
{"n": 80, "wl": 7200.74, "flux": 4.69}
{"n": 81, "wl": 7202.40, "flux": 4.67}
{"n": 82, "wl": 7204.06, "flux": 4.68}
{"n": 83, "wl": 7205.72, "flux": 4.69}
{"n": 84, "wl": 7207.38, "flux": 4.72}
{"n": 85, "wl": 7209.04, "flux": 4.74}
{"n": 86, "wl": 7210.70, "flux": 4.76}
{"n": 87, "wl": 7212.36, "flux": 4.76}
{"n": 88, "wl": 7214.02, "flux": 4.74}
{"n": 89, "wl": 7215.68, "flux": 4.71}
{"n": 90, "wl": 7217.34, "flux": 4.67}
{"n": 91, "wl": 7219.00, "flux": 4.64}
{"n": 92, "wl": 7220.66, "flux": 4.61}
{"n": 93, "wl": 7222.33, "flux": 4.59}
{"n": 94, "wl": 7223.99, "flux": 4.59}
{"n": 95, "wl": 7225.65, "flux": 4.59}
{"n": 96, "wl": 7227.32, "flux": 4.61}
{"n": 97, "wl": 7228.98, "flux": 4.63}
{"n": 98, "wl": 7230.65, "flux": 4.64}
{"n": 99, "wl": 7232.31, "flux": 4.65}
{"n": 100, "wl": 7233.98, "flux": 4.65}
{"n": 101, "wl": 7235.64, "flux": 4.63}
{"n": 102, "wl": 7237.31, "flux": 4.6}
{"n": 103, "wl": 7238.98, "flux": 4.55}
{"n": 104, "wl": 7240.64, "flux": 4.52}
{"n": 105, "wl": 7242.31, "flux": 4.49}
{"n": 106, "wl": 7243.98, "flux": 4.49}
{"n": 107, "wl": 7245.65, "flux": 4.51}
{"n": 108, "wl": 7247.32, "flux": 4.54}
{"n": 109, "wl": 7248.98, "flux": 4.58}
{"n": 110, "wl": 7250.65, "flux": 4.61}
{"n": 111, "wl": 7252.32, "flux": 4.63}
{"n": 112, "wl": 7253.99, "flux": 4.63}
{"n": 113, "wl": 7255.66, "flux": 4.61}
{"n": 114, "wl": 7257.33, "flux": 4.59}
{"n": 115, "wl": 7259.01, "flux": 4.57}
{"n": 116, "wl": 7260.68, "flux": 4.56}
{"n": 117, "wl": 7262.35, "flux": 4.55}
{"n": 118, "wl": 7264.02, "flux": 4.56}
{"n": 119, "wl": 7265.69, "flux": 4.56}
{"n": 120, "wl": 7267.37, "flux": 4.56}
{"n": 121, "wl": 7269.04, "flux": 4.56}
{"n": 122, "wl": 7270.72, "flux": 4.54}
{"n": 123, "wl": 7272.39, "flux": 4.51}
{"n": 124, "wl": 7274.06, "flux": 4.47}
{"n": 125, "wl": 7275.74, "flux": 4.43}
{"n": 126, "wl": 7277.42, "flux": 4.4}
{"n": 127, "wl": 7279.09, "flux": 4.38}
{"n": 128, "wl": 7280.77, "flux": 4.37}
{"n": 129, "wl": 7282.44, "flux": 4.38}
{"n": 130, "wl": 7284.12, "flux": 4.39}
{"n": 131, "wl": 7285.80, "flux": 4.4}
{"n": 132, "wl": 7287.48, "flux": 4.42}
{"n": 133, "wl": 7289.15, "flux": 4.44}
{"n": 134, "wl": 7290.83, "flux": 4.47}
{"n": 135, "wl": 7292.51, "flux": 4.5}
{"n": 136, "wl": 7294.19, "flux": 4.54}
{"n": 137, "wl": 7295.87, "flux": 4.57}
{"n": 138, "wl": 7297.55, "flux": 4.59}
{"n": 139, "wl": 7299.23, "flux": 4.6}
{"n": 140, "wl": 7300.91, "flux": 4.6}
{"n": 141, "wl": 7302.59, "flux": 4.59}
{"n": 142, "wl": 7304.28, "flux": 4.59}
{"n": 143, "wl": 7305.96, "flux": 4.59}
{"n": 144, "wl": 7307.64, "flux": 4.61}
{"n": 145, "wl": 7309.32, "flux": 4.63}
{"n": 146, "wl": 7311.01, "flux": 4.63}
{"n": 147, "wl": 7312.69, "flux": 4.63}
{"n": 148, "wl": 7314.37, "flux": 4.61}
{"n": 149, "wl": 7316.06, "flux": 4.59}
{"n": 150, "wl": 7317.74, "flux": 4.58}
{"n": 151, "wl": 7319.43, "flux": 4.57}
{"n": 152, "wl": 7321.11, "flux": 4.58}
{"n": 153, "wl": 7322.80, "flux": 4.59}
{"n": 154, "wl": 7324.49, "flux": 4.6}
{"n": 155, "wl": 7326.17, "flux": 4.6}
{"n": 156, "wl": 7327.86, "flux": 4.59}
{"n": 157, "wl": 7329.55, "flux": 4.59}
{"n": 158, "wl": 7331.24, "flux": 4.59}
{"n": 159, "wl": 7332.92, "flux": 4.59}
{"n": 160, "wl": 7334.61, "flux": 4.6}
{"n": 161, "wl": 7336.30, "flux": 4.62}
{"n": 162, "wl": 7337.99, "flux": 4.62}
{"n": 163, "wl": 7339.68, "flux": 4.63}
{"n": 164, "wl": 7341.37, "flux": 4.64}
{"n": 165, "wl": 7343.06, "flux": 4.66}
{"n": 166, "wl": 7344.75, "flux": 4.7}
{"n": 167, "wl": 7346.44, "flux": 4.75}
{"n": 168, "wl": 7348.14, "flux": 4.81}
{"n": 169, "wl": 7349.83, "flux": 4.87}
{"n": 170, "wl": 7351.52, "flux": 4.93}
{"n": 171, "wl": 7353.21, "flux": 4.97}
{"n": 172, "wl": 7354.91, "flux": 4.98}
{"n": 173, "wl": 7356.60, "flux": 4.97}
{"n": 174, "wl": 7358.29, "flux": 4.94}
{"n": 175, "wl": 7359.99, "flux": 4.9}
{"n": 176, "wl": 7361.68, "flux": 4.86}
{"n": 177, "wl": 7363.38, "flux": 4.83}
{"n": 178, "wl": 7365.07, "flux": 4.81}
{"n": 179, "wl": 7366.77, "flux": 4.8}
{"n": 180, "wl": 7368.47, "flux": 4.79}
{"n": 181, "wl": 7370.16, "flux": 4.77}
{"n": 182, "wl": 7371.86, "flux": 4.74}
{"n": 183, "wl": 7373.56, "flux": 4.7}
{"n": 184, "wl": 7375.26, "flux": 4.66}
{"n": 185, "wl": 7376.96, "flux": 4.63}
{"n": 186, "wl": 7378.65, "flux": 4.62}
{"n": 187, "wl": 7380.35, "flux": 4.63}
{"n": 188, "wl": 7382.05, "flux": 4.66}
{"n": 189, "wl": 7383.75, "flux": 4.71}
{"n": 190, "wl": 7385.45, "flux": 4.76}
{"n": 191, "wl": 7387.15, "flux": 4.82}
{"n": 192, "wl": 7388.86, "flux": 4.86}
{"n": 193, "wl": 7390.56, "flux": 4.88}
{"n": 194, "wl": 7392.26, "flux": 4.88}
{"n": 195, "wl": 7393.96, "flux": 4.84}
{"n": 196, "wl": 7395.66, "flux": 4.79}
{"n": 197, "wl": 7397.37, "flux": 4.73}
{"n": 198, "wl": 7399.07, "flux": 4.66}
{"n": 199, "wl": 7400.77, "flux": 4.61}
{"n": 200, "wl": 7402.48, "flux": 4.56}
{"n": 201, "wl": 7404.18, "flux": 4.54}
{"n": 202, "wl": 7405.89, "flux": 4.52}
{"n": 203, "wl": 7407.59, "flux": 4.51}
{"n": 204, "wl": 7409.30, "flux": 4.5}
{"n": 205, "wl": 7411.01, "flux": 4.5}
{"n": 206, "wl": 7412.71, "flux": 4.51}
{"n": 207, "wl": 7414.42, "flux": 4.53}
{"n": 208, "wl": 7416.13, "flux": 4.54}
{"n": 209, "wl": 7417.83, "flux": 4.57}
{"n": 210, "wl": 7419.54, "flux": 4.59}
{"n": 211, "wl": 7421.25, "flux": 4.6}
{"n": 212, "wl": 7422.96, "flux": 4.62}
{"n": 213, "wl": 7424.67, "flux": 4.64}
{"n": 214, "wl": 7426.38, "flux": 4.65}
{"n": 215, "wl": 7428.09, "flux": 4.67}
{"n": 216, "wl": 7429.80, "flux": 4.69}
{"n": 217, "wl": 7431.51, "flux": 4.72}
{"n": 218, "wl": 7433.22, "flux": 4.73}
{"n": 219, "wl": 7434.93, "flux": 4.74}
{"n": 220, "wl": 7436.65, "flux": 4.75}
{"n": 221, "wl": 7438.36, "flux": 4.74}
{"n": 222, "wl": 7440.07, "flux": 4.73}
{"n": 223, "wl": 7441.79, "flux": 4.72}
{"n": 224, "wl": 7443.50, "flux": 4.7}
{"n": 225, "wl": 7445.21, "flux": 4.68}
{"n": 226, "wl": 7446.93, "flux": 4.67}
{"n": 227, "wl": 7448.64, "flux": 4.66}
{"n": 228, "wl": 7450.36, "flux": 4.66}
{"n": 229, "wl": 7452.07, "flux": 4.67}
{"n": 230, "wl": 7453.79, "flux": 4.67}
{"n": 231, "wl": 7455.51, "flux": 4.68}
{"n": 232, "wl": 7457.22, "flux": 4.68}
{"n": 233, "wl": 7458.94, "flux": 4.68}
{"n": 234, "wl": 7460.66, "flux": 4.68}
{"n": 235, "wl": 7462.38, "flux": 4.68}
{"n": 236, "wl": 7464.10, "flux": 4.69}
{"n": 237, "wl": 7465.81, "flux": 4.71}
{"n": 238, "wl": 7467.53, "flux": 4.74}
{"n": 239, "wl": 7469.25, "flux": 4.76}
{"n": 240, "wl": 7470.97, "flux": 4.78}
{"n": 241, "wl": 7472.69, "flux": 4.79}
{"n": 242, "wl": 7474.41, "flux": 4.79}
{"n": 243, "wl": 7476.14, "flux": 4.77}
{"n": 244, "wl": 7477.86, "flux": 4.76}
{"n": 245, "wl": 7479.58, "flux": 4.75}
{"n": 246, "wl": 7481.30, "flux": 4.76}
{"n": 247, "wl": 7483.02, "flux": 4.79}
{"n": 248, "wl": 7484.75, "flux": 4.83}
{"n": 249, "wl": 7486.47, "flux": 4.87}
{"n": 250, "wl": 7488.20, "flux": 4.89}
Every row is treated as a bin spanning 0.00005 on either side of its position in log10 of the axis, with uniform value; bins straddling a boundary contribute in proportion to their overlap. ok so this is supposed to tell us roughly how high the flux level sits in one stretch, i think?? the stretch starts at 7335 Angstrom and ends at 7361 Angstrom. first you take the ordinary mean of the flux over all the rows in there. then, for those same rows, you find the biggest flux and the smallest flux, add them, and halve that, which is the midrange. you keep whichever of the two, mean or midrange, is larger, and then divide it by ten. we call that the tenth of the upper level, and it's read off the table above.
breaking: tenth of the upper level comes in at 0.480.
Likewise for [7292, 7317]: 0.459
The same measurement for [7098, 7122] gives 0.487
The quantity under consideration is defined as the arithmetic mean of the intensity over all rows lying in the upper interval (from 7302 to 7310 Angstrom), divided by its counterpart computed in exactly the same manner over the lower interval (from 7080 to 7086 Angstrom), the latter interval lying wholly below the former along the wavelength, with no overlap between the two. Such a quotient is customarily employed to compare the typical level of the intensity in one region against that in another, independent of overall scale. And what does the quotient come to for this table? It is 0.97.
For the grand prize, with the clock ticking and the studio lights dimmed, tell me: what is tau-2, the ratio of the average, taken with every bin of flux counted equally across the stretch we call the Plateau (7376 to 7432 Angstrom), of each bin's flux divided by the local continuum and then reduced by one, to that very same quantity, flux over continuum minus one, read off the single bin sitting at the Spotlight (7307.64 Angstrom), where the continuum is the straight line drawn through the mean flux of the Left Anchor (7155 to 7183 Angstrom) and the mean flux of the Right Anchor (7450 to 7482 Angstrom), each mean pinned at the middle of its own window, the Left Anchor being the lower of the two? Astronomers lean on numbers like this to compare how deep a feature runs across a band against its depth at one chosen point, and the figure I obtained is 0.7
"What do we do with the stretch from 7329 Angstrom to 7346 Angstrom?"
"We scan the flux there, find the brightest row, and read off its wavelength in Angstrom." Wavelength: 7344.75 Angstrom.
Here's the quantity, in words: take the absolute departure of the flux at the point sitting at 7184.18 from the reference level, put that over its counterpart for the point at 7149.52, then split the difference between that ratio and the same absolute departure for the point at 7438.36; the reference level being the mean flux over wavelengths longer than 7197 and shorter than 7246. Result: 1.0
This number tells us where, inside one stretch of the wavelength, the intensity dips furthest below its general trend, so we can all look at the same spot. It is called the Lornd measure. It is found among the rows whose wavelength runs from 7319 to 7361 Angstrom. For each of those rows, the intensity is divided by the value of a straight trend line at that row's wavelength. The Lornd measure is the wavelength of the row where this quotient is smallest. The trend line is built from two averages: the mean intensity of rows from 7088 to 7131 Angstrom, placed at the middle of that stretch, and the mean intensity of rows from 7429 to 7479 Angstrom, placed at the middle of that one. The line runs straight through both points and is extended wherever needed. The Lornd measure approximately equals 7319.43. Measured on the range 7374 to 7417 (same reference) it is 7409.30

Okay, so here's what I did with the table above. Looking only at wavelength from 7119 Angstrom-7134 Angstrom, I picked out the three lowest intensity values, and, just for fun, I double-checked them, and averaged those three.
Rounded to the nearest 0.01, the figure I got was 4.74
